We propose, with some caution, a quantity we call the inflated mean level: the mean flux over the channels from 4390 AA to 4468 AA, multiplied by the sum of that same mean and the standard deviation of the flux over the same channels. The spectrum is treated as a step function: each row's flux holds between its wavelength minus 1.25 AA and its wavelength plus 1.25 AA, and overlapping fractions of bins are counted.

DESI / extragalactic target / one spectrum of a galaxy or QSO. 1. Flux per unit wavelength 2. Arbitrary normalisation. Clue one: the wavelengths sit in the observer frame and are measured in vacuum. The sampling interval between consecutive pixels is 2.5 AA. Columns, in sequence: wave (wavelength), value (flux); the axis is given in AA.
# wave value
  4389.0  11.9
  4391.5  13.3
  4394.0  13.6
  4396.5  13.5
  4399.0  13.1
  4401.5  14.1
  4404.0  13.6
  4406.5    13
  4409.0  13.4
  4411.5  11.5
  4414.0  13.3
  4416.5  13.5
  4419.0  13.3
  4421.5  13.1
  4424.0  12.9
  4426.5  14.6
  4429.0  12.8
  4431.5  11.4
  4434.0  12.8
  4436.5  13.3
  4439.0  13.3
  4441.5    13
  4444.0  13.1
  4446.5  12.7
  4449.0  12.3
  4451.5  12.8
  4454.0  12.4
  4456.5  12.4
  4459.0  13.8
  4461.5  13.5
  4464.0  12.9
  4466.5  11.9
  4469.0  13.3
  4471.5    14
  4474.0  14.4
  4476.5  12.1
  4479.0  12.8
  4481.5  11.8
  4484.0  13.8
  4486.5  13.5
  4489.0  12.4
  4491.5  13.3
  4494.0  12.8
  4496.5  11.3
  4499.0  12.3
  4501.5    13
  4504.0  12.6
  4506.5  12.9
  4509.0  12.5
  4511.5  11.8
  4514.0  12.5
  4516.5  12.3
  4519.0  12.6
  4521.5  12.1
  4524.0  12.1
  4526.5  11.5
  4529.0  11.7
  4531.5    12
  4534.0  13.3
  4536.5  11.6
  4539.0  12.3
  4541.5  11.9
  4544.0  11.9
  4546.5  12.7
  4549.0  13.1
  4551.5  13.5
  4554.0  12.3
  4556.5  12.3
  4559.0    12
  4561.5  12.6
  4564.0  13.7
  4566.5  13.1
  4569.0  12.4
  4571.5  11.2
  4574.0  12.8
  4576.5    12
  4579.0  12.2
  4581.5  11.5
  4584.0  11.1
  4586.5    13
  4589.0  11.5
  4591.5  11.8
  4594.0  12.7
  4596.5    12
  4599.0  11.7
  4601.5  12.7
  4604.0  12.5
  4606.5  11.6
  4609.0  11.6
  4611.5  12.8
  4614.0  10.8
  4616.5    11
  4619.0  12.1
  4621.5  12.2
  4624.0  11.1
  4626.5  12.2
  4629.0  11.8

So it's 179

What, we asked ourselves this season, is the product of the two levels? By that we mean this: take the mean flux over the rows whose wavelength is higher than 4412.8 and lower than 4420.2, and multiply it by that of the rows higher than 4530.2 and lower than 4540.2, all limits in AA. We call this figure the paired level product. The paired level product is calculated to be 164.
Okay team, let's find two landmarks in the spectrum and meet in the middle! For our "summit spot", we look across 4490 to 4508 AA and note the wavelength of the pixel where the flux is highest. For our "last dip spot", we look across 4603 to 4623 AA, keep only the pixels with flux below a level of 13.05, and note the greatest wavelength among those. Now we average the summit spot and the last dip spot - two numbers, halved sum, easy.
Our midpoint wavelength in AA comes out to 4556.5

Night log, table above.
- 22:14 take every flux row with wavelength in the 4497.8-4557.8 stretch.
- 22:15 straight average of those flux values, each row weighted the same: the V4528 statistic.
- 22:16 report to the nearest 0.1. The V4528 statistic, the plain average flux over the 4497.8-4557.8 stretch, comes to 12.4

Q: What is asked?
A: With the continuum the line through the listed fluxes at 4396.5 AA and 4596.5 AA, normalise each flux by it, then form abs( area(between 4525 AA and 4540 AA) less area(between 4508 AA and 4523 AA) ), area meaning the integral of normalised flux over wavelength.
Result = 0.13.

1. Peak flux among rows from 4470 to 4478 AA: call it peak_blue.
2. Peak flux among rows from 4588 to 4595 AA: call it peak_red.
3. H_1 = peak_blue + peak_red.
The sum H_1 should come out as 27.1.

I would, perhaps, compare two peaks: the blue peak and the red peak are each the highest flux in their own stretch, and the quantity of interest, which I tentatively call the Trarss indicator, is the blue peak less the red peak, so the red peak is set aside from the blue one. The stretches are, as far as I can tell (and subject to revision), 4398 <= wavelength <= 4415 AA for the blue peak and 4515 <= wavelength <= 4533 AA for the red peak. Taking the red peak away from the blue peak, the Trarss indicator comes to 1.5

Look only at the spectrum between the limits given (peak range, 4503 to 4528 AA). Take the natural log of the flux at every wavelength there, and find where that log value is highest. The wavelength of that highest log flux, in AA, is 4506.5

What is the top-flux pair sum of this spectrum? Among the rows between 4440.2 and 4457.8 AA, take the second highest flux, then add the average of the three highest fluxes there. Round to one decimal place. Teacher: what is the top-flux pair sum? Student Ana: 26.0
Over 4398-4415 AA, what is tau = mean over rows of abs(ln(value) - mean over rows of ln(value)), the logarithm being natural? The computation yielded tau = 0.041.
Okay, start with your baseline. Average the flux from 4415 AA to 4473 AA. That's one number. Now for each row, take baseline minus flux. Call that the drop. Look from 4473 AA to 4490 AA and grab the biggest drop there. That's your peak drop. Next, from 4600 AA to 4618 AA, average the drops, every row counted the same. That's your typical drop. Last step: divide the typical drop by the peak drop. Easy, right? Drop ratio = 1.0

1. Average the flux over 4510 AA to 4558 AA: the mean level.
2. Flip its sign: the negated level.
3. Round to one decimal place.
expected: -12.3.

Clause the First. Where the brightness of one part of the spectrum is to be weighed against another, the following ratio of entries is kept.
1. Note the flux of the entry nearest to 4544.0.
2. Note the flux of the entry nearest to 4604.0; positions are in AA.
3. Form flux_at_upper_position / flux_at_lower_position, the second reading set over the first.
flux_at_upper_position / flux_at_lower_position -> 1.05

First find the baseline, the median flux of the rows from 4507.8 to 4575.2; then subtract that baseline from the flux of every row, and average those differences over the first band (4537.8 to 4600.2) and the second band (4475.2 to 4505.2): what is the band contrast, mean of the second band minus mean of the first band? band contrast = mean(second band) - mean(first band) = 0.35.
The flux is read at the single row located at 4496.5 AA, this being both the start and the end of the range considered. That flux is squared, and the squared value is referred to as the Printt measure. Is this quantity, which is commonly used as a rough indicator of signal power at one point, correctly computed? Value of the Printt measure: 128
